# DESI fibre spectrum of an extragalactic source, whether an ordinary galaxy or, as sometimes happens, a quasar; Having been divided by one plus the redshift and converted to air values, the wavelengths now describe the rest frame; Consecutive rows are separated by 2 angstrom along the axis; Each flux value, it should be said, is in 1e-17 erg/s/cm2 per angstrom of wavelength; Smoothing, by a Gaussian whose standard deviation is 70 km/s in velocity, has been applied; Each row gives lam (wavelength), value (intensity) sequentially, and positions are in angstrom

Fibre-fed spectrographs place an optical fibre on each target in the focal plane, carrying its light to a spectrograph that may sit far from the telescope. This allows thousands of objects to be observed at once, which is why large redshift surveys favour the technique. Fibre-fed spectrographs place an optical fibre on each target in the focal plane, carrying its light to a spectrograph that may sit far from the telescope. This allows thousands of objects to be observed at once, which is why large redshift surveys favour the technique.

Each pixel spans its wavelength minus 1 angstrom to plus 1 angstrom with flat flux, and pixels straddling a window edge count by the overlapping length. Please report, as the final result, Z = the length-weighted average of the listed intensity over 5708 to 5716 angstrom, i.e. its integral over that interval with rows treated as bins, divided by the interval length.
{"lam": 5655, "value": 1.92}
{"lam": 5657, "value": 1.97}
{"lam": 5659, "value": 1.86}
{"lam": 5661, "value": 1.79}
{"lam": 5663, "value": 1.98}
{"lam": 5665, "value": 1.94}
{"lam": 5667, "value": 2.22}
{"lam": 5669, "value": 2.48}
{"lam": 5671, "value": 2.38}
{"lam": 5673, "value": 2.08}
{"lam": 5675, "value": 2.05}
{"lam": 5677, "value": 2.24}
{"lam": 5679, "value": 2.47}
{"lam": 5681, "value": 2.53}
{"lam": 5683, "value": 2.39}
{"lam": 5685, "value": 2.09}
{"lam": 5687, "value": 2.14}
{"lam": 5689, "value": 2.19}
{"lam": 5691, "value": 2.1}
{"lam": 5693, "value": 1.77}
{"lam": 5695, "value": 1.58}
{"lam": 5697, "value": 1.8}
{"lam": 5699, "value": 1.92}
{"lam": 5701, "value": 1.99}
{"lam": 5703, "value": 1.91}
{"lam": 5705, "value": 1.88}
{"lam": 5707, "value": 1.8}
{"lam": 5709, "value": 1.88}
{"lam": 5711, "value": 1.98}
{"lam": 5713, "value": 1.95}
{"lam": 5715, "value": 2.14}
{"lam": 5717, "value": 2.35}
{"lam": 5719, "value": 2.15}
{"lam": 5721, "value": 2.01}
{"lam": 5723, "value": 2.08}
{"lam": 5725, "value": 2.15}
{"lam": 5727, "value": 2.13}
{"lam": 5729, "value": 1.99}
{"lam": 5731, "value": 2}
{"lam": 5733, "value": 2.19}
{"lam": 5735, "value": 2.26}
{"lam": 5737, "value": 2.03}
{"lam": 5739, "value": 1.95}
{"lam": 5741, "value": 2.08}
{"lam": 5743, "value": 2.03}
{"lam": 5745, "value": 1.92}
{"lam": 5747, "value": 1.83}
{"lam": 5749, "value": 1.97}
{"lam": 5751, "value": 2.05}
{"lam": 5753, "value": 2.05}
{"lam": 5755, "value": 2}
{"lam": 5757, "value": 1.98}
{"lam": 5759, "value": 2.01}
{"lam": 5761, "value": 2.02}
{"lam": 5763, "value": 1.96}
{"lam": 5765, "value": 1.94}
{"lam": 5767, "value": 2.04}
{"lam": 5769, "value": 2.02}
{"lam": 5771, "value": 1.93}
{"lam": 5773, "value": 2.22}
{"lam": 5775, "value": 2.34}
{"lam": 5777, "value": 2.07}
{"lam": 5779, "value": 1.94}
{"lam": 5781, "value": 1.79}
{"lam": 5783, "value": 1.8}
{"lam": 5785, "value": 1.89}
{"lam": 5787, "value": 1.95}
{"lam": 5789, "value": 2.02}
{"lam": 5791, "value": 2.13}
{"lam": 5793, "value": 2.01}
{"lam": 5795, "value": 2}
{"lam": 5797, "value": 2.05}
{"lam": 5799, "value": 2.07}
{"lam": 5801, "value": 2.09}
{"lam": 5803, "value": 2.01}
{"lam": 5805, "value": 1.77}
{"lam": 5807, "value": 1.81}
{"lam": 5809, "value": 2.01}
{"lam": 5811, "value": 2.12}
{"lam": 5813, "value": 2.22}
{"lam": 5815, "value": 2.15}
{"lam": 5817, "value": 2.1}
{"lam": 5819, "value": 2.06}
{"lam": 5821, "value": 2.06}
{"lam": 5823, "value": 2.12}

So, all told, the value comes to 1.99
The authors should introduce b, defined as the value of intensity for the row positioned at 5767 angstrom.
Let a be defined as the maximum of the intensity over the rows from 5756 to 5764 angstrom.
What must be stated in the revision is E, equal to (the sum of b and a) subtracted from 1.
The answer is -3.06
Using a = 2.02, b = 2.04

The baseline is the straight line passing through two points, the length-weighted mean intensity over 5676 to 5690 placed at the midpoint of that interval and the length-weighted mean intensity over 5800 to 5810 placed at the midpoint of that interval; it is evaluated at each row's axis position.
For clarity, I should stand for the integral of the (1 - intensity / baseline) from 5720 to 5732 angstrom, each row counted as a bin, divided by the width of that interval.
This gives 0.050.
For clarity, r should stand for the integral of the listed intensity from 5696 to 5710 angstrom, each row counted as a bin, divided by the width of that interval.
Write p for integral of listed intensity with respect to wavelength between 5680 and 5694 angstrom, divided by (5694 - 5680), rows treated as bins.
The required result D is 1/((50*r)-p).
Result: 0.0109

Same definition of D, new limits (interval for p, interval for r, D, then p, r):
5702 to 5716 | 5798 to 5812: 0.0103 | 1.93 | 1.98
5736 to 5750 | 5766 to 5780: 0.0098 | 1.97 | 2.08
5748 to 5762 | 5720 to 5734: 0.0098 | 2.01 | 2.08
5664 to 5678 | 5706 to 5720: 0.0100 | 2.20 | 2.04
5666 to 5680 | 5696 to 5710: 0.0109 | 2.27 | 1.88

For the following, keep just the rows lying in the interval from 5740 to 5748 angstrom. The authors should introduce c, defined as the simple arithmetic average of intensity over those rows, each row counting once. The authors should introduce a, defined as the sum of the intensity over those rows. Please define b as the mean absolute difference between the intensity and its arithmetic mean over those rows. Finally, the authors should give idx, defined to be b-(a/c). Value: -3.91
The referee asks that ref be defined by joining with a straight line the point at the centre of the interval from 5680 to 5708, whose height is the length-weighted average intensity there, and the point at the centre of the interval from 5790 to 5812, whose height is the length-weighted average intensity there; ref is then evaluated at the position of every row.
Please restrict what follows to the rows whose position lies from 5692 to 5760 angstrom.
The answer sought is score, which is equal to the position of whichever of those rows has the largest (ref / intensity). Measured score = 5695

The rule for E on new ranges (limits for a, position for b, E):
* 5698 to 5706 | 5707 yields -2.79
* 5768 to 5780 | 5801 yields -3.43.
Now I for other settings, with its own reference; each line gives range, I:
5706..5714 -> 0.141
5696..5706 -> 0.152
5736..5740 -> 0.067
